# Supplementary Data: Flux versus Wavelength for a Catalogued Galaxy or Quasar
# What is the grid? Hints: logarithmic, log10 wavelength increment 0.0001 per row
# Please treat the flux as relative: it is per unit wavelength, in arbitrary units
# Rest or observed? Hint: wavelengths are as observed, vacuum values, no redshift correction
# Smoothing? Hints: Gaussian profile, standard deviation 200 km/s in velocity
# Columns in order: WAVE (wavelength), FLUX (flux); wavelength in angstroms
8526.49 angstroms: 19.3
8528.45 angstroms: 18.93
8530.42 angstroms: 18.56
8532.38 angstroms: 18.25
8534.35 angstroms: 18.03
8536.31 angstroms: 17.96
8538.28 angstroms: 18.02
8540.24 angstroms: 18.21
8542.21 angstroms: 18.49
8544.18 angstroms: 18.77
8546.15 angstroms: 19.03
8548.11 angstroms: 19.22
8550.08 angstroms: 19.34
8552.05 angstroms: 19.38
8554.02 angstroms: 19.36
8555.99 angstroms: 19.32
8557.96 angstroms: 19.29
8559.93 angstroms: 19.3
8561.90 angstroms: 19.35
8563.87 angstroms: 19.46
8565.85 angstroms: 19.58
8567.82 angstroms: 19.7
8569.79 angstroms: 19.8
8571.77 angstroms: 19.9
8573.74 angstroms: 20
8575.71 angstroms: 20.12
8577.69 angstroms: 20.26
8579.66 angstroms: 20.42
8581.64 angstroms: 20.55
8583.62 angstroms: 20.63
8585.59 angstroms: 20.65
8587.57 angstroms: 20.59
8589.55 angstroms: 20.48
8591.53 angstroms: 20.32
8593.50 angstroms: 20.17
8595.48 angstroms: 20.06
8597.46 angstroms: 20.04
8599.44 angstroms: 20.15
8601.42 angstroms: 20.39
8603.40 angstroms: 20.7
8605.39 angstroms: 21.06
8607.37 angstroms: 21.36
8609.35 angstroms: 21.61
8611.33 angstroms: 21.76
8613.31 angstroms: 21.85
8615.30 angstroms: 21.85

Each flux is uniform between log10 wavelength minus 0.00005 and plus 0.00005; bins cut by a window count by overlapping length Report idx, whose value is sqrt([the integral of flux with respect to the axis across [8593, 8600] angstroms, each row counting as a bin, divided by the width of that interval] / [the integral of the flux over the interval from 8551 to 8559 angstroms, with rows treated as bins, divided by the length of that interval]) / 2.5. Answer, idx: 0.408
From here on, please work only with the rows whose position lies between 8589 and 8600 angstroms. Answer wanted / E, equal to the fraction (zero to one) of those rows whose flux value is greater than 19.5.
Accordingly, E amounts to 1.0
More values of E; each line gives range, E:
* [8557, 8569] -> 0.3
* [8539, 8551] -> 0.0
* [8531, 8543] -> 0.0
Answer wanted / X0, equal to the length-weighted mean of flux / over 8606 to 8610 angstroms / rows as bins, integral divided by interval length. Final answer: 21.5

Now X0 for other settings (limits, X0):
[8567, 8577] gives 19.9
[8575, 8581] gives 20.3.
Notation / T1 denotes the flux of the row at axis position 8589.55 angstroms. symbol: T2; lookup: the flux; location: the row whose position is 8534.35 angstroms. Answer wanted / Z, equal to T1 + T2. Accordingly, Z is 38.5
